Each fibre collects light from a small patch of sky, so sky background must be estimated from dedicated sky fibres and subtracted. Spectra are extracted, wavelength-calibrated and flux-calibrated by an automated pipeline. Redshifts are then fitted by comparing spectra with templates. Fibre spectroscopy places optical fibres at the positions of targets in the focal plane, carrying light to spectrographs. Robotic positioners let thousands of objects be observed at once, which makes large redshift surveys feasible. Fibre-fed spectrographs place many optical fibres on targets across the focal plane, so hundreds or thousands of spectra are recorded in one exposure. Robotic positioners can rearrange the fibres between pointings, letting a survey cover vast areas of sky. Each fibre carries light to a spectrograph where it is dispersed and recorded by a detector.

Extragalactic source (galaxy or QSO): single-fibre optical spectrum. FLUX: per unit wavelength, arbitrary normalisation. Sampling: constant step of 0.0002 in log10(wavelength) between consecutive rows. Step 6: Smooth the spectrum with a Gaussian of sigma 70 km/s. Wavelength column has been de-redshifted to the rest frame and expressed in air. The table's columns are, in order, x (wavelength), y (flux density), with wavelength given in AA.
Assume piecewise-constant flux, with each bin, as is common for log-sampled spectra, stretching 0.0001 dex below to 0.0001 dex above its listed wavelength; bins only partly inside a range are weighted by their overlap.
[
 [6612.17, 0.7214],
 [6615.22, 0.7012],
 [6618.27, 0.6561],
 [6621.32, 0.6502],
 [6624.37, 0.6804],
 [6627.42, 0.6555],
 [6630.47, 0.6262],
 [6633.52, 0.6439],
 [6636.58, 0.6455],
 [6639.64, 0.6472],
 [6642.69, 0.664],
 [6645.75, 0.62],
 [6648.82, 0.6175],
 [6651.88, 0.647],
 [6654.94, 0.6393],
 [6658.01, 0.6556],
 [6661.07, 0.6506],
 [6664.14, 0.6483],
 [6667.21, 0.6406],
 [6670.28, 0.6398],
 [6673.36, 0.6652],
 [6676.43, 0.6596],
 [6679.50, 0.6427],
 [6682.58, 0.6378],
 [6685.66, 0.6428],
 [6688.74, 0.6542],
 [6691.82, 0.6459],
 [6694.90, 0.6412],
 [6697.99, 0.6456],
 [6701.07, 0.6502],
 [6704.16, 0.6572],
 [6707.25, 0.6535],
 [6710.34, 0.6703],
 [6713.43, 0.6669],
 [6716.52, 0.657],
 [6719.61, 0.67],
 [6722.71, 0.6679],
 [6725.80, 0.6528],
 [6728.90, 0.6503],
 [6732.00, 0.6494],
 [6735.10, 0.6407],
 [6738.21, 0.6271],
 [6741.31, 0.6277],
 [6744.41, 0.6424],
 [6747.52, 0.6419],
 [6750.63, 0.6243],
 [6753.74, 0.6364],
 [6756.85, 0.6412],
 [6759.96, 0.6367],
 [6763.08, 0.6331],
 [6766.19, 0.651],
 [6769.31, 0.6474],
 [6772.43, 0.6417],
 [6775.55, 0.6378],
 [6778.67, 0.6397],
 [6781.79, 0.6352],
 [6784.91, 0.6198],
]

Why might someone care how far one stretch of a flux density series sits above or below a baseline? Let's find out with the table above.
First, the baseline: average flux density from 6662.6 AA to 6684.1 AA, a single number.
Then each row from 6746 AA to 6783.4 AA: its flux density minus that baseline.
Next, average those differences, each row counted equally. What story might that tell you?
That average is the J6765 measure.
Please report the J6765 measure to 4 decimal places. -0.0088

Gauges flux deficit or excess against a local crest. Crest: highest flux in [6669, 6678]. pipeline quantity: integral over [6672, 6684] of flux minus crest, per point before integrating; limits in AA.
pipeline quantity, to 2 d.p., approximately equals -0.17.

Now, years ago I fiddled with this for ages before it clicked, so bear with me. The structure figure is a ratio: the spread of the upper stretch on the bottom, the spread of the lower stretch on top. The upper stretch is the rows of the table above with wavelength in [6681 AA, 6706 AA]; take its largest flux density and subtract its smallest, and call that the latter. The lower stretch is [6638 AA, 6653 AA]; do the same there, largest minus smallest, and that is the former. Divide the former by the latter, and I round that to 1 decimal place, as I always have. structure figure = 2.4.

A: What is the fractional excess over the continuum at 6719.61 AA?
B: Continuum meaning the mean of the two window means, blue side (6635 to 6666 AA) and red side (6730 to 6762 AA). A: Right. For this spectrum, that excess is 0.047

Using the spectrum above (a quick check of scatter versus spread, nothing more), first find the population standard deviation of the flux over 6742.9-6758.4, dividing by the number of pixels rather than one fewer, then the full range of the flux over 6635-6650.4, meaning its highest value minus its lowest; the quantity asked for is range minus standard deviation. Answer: 0.040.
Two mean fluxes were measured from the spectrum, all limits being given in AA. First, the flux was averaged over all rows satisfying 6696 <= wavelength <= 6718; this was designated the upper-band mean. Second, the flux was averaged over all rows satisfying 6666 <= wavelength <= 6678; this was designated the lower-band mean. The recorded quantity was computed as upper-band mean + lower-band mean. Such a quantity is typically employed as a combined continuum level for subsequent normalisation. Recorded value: 1.31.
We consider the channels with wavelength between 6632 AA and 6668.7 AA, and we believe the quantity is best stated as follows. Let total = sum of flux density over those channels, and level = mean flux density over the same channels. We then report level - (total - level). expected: -6.43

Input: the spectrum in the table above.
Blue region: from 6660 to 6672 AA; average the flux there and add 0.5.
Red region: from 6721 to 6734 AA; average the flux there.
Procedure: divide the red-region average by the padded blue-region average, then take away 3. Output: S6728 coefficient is -2.43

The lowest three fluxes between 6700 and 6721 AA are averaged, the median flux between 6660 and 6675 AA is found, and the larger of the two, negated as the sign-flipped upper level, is -0.654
